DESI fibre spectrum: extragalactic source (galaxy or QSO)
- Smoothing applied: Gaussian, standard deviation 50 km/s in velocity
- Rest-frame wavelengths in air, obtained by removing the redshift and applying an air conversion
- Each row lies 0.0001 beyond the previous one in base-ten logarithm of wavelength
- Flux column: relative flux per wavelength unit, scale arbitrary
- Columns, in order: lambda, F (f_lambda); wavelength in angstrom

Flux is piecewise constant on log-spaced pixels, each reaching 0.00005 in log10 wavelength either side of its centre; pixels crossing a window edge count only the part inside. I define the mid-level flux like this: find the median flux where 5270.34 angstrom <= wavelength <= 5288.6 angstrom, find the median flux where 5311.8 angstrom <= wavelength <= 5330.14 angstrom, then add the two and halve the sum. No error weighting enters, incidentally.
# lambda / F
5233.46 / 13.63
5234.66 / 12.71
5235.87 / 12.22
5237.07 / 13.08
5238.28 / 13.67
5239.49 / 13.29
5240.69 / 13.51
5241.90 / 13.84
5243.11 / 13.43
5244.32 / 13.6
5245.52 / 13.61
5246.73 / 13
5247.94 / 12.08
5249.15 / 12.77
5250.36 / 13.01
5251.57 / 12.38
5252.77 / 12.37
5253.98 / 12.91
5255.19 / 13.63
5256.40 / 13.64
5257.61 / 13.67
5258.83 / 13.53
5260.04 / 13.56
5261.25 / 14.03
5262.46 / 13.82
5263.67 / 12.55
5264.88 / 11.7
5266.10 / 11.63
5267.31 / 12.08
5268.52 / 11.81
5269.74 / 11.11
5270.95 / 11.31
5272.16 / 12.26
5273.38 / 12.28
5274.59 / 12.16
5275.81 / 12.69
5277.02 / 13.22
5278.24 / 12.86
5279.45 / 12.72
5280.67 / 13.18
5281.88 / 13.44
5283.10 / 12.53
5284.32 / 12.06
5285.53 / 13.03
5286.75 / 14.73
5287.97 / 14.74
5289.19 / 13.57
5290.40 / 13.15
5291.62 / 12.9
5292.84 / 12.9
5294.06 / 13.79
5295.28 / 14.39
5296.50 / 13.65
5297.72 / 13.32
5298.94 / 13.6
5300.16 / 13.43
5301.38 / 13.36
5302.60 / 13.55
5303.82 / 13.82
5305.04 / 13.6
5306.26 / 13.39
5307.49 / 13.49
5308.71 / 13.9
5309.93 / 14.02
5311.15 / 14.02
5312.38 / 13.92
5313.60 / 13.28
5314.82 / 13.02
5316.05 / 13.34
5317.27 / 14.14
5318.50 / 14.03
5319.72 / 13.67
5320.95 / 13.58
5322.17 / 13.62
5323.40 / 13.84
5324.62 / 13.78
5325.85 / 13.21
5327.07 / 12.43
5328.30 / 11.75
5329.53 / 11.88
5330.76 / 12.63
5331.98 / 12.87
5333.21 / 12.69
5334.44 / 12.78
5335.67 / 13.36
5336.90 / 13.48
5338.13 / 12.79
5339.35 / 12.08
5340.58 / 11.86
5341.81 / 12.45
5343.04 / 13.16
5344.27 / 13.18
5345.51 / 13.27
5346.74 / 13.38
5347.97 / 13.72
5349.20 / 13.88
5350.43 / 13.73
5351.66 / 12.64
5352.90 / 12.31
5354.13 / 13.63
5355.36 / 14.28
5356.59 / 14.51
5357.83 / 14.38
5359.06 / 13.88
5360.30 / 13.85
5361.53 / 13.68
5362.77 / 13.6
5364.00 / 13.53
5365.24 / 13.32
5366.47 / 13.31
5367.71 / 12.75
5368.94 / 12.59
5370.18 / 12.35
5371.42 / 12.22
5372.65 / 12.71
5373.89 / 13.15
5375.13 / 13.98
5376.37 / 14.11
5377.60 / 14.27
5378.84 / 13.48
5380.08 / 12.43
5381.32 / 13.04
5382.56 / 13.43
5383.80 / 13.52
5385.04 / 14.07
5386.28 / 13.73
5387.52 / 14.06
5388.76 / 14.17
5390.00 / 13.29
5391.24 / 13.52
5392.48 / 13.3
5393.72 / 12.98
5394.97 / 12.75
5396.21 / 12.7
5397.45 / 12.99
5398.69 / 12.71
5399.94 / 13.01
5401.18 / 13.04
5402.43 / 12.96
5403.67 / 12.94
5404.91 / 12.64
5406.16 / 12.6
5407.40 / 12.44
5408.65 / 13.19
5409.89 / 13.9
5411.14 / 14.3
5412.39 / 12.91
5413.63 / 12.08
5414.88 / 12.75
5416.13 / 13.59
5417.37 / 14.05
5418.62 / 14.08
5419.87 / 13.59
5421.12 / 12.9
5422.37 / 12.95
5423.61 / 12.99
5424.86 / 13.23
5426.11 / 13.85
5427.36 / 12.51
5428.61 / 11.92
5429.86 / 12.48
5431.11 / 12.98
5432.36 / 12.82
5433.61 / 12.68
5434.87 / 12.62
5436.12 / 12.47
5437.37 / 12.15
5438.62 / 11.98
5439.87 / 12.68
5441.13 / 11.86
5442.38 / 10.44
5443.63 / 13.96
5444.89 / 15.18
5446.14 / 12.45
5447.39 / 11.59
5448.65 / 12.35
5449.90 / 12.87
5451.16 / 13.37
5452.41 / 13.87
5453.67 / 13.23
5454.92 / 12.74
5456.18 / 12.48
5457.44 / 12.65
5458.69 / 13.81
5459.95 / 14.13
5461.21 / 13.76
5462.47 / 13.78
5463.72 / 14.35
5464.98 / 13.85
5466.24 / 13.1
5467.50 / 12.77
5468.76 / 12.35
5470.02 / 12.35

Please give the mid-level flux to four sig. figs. 13.15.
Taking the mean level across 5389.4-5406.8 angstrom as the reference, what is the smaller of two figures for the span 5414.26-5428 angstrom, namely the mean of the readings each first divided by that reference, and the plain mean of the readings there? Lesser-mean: 1.028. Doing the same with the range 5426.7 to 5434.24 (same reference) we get 0.970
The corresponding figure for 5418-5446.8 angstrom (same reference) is 0.989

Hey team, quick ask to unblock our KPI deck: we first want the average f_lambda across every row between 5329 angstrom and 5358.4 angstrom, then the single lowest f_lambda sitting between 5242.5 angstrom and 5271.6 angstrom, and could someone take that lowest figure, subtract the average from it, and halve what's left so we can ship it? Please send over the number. -1.01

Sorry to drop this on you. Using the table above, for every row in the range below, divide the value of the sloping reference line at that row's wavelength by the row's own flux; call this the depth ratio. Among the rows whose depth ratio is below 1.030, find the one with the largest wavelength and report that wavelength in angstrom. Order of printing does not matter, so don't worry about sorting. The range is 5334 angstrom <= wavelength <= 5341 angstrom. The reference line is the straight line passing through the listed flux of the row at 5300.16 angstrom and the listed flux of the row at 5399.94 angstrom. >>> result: 5336.90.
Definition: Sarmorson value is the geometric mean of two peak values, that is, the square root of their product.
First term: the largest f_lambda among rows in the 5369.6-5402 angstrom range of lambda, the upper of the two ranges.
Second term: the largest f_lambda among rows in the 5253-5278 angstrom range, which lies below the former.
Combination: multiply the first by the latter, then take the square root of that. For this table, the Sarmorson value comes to 14.1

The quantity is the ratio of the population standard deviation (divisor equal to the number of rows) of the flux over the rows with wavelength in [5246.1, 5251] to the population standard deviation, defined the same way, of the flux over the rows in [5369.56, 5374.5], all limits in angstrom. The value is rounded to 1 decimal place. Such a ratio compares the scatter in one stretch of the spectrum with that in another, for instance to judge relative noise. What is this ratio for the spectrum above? 1.0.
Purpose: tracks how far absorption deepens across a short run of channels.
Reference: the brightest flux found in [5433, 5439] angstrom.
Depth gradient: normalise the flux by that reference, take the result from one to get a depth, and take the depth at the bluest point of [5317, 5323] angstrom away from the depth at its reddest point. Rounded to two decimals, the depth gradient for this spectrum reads 0.04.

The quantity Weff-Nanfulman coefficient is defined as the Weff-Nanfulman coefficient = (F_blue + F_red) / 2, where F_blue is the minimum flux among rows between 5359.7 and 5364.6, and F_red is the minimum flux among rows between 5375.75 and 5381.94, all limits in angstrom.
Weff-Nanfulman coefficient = 13.0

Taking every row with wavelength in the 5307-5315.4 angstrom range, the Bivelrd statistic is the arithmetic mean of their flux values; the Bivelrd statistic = 13.7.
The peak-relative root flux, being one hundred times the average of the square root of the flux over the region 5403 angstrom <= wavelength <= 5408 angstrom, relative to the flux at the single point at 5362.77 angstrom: 26.2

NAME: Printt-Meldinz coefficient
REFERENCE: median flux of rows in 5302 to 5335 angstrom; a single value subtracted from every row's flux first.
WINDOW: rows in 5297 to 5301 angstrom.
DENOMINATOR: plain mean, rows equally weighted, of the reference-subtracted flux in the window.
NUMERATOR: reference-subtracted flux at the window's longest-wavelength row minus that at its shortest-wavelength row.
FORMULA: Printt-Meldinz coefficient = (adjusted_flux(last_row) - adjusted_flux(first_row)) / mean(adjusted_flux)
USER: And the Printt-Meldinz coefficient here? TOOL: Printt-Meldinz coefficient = -1.1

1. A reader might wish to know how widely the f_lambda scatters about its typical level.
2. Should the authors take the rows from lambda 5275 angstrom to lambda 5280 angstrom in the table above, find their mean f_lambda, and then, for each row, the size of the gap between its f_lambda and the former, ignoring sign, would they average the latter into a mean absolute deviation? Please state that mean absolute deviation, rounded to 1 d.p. 0.2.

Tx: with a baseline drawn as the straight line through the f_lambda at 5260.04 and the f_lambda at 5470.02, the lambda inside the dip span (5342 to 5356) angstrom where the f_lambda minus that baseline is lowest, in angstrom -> 5352.90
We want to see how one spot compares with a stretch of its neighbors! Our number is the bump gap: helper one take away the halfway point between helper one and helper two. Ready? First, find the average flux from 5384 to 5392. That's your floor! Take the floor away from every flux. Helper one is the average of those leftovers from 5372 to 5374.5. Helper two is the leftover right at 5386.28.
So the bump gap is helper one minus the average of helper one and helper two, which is -0.4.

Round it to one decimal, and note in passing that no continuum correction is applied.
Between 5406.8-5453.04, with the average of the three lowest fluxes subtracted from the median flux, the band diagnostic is 1.6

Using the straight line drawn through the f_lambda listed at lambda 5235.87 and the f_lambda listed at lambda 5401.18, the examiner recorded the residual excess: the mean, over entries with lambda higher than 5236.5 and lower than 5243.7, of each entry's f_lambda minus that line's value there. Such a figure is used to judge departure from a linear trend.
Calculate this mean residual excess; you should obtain 1.2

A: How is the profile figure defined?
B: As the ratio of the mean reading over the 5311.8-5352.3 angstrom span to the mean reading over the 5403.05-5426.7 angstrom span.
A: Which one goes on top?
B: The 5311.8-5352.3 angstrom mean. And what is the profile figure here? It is 0.99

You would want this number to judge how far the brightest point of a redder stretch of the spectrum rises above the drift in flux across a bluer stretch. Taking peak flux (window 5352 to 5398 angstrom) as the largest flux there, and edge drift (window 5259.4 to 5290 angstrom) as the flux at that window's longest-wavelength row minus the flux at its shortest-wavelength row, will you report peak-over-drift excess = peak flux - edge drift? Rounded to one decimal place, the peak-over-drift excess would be 14.5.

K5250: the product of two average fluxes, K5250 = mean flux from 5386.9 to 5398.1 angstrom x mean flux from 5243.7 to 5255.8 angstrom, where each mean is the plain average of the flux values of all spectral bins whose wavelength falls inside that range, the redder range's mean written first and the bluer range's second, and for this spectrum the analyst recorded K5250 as 172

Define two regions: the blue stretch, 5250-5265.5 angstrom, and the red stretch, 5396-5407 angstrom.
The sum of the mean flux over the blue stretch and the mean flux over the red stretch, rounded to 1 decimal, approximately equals 26.0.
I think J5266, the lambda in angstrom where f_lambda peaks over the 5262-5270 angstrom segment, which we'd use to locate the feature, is 5262.46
